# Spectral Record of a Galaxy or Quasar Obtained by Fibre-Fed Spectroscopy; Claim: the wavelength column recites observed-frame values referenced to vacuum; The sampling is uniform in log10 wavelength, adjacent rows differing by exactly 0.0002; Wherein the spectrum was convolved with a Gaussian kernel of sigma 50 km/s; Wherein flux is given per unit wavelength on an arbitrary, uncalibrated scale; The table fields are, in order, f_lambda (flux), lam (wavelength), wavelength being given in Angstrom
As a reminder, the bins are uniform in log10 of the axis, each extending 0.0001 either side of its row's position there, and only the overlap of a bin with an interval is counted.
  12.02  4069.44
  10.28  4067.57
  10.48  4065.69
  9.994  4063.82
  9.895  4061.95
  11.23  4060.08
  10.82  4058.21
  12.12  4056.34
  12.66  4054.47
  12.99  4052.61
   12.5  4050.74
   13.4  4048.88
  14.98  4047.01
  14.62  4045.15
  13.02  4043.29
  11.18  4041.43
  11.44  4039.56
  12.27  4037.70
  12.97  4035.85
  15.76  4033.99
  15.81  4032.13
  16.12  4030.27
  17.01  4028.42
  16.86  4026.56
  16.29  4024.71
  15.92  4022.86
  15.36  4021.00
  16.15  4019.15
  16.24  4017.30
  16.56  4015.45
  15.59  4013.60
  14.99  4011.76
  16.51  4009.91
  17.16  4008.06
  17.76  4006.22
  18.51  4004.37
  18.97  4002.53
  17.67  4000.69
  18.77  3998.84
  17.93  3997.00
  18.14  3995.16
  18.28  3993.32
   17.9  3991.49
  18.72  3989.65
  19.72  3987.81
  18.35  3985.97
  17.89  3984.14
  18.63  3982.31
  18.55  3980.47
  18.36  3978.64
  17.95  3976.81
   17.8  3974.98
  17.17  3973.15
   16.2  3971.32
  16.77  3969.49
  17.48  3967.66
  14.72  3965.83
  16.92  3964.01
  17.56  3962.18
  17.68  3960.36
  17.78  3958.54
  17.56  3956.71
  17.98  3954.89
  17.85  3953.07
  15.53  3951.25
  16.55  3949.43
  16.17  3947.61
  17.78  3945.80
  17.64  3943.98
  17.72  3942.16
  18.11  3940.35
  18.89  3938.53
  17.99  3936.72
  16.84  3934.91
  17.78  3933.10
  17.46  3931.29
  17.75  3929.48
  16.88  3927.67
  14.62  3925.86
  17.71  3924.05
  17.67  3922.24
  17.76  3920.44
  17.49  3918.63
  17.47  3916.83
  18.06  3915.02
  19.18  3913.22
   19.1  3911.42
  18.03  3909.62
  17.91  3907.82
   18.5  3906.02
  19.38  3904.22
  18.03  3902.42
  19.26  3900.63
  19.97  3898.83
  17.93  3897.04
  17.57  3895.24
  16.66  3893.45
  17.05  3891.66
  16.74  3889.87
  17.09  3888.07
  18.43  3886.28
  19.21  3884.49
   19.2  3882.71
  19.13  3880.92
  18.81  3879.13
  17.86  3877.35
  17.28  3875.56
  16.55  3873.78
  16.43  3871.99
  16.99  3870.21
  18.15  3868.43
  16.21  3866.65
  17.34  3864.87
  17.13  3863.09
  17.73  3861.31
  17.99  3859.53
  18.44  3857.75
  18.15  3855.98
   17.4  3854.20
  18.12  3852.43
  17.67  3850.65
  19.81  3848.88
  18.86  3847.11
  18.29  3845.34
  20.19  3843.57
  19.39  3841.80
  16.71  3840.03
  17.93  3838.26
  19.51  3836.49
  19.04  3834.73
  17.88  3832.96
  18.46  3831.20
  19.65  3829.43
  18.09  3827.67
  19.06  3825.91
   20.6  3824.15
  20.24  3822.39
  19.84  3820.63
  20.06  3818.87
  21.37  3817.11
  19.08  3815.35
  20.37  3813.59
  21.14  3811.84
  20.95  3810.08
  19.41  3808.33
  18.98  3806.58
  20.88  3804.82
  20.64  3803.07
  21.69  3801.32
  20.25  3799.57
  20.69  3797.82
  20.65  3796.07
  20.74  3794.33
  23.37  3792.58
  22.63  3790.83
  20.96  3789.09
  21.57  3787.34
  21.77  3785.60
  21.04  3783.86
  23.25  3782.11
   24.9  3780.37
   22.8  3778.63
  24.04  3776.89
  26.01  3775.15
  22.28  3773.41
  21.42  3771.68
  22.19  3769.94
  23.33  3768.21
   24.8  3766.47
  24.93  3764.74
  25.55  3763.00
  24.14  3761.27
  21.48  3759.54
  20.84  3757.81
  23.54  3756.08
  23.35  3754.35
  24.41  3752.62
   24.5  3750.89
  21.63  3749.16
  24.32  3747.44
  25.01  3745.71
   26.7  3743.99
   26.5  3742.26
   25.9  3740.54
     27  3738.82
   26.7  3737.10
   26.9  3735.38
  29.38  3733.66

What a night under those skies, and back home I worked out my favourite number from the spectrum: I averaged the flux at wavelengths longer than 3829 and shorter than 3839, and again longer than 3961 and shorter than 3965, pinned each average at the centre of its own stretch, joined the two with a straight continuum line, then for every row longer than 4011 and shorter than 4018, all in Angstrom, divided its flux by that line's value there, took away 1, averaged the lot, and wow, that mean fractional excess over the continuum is -0.048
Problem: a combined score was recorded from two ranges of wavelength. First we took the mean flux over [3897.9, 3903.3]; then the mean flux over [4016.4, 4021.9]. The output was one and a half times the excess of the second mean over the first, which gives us -5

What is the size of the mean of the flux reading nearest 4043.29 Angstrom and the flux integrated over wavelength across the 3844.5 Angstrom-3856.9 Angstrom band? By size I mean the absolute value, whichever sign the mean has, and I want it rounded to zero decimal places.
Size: 120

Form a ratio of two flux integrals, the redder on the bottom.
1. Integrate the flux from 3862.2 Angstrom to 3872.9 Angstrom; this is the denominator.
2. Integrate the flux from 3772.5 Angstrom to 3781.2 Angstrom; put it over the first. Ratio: 1.15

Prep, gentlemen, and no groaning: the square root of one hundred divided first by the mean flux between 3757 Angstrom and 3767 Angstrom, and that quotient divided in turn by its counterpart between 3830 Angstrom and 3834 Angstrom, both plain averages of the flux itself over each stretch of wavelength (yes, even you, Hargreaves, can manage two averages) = 0.48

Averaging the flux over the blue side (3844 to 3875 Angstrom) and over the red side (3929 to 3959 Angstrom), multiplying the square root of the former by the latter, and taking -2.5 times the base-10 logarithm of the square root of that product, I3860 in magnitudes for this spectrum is -2.33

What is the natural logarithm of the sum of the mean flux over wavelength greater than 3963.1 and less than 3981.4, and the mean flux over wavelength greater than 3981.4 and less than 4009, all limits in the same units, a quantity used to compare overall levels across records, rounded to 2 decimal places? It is 3.57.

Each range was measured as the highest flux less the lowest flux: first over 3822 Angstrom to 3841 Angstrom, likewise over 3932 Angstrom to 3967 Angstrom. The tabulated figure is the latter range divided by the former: 1.1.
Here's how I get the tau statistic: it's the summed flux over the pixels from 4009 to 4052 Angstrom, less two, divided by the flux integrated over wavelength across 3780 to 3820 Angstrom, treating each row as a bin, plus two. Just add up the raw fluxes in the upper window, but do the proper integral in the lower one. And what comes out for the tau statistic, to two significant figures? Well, 0.40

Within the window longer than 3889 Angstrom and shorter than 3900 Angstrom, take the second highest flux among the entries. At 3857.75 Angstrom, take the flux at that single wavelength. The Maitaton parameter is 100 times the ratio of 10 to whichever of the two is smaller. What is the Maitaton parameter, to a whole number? 56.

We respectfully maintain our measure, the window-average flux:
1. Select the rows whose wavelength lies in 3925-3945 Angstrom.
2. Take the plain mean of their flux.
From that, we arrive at 17.4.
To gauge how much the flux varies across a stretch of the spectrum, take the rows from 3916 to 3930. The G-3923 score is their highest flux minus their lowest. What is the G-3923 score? 3.1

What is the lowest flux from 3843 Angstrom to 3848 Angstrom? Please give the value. 18.29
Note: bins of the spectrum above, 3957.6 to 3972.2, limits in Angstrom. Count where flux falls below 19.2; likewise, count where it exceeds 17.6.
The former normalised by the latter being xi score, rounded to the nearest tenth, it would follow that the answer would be 4.0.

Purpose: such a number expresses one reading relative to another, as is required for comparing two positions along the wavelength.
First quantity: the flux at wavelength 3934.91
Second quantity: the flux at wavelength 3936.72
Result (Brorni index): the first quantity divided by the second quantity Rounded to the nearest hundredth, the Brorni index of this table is 0.94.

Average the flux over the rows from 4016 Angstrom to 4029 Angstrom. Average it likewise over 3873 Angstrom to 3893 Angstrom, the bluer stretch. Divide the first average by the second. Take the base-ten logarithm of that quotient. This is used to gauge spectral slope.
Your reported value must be -0.043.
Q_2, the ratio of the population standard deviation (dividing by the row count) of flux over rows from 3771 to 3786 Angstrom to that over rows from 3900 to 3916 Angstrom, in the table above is 2.7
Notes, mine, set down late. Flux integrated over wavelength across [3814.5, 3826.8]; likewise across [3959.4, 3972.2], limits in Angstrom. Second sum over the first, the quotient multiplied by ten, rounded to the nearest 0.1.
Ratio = 8.7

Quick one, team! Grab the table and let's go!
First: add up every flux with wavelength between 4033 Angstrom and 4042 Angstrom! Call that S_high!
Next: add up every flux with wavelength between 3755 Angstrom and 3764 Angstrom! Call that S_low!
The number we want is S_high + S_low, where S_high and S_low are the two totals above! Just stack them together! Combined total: 179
